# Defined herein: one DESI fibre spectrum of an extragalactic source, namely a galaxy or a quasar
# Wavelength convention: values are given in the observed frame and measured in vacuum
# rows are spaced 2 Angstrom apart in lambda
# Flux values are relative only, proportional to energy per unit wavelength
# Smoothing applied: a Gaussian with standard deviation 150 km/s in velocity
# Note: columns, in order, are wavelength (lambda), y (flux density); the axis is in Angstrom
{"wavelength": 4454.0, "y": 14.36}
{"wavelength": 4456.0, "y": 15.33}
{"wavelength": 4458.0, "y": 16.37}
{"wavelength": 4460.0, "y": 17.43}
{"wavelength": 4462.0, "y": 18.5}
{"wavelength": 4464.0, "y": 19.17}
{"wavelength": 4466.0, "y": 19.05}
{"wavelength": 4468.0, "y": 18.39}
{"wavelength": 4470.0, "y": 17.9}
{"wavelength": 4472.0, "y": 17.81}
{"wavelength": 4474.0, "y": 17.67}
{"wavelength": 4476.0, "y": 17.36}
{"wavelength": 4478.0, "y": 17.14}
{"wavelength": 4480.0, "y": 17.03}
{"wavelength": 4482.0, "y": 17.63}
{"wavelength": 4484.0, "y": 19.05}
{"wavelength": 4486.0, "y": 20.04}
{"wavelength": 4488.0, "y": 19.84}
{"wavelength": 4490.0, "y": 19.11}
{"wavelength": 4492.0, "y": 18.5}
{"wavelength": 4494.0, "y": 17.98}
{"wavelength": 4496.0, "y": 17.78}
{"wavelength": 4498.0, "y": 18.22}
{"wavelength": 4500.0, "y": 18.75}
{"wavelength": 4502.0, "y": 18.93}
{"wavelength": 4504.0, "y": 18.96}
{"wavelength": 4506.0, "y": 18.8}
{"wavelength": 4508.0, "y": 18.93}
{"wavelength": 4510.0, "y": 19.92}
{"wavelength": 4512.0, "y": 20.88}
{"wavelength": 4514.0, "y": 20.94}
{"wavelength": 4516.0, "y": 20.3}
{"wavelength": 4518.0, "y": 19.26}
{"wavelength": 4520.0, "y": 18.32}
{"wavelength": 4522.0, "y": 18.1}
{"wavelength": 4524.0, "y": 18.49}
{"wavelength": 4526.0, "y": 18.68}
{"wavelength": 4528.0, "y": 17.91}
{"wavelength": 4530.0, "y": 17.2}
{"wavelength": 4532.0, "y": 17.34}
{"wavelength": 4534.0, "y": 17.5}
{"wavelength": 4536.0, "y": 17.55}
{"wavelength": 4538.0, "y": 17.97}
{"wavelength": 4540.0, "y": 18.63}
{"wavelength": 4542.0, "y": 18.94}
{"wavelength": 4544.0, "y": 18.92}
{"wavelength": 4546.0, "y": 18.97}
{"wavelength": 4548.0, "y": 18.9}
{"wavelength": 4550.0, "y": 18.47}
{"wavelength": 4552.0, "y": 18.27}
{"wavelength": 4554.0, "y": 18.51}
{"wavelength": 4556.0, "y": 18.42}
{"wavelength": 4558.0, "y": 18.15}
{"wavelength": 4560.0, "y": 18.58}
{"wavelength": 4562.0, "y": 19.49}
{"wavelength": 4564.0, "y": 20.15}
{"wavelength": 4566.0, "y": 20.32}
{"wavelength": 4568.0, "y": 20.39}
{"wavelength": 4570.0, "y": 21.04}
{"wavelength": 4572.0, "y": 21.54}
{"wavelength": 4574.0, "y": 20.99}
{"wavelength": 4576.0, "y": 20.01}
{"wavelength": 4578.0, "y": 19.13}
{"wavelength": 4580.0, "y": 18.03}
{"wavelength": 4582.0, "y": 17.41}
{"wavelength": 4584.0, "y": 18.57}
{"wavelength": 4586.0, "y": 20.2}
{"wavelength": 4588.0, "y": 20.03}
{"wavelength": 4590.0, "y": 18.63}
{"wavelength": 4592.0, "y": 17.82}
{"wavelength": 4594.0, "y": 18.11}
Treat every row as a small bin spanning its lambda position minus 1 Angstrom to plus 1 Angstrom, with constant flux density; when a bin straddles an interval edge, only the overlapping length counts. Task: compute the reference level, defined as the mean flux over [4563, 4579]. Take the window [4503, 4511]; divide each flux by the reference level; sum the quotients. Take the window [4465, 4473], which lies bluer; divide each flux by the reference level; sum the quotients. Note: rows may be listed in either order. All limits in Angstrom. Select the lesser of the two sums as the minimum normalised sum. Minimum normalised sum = 3.58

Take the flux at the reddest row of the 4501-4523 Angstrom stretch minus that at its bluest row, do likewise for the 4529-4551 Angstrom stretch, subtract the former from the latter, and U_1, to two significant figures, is 2.1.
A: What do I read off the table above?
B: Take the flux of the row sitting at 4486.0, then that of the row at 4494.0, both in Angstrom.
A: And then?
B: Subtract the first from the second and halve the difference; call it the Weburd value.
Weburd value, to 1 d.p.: -1.0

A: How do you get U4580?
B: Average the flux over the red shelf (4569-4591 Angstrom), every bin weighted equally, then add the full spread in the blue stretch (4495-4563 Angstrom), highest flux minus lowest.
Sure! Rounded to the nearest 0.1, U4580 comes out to 23.3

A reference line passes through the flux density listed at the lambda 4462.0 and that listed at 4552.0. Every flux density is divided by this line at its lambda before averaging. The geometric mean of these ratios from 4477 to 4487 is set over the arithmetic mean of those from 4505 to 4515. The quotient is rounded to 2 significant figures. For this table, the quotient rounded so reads 0.91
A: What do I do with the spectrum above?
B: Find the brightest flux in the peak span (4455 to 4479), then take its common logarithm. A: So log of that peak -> 1.28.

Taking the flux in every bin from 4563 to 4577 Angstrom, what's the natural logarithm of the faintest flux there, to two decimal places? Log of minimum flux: 3.00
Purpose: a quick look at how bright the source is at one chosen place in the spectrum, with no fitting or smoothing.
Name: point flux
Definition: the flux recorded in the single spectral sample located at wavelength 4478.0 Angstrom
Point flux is 17.14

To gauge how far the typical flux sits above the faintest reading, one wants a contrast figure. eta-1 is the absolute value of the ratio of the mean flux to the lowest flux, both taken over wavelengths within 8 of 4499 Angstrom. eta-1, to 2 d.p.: 1.04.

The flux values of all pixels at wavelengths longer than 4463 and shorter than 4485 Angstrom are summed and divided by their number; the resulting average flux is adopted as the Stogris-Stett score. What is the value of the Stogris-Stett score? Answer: 18.0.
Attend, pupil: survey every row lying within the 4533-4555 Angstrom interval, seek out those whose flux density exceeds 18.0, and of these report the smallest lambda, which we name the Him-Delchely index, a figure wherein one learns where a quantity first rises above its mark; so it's 4540.0 Angstrom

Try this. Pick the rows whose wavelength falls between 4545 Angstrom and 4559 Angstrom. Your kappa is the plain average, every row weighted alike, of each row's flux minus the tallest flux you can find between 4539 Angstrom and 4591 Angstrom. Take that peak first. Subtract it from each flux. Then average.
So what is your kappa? -3.01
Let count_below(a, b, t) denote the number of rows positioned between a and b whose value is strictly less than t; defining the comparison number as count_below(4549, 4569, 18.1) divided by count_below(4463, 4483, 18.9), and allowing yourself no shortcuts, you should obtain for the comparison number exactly 0.0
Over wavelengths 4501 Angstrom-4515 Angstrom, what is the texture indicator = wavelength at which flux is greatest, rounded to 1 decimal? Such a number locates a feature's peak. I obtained 4514.0 Angstrom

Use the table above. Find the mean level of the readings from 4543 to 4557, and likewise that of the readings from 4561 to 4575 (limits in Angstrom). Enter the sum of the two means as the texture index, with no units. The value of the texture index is 39.2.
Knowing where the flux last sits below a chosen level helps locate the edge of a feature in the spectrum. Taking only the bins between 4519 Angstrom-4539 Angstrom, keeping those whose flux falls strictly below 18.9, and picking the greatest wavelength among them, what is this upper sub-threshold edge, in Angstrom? 4538.0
